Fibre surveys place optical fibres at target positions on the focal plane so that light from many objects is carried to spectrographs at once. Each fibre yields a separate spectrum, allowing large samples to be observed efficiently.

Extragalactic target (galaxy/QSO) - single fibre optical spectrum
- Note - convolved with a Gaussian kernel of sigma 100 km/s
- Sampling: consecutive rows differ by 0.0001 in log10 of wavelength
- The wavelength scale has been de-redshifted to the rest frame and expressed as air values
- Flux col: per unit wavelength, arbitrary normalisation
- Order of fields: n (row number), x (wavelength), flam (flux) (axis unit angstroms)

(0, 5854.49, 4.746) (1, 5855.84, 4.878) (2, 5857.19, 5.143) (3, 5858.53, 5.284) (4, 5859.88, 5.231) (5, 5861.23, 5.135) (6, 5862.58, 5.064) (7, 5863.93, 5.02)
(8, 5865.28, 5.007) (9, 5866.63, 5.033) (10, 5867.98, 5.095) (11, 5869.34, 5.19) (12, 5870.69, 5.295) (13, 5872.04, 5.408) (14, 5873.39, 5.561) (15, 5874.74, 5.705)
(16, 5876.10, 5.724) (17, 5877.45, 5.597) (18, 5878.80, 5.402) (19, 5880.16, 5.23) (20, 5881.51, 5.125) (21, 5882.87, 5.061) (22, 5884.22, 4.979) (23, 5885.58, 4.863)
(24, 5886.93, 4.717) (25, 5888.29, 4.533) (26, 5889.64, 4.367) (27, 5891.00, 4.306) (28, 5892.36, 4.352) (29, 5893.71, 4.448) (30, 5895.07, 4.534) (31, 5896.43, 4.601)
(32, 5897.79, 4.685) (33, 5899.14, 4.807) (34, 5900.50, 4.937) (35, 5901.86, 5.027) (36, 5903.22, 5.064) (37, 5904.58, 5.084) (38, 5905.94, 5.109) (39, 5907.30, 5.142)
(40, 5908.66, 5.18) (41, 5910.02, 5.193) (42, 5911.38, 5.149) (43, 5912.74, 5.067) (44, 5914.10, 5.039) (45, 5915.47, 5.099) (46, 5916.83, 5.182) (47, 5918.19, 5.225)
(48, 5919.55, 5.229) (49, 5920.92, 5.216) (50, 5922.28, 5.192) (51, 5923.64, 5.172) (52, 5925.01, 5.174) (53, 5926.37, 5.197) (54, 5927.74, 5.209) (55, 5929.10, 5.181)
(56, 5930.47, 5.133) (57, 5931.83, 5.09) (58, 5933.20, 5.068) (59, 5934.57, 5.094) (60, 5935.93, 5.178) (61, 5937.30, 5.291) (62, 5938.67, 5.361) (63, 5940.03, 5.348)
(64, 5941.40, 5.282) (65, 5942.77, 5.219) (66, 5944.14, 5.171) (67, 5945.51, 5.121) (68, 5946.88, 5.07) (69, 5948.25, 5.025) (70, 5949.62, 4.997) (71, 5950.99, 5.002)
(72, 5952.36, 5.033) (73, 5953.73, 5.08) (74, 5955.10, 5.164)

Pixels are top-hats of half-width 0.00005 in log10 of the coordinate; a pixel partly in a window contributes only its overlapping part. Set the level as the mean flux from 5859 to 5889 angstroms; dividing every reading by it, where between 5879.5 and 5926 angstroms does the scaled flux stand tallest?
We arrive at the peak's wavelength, 5880.16 angstroms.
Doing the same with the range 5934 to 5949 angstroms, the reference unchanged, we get 5938.67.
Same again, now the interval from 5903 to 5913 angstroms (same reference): 5910.02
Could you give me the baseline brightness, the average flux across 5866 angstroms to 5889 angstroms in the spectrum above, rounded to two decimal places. 5.21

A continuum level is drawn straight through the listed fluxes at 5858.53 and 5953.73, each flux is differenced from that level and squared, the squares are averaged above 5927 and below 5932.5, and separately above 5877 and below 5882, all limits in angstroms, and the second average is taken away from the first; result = -0.04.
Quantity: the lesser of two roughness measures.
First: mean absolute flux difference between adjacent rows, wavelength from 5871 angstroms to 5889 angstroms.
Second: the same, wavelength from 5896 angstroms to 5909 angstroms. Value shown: 0.064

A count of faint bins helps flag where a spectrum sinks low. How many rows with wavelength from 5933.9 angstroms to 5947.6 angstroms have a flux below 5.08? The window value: 1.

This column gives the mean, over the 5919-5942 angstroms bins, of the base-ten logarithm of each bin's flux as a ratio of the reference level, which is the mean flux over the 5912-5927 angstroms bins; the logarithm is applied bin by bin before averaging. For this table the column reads 0.003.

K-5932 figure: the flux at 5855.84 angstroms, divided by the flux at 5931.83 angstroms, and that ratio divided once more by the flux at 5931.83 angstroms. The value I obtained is 0.188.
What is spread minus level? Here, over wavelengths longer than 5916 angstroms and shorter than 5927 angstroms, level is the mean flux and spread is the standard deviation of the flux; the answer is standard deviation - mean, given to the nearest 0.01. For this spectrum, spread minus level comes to -5.18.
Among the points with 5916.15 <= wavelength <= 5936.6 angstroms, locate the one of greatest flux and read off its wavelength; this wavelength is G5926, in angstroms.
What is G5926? 5919.55 angstroms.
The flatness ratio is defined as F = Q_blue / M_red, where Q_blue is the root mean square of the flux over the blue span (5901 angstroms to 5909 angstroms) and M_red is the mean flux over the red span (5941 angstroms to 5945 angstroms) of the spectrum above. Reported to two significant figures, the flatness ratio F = 0.98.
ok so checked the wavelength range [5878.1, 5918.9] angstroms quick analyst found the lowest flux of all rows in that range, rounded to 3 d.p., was 4.306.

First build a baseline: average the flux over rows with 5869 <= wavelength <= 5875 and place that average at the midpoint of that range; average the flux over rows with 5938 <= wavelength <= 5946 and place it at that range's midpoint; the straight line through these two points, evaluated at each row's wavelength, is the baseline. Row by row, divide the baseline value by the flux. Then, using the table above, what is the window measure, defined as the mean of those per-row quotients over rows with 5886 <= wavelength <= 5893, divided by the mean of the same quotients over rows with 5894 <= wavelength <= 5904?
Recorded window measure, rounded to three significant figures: 1.08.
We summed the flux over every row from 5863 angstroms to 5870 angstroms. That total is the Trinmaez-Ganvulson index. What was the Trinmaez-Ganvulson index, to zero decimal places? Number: 25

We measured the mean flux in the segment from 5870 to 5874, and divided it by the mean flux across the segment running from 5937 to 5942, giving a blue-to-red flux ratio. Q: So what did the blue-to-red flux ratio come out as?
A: 1.019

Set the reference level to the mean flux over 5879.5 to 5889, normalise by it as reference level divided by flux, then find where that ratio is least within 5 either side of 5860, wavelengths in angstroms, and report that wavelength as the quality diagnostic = 5858.53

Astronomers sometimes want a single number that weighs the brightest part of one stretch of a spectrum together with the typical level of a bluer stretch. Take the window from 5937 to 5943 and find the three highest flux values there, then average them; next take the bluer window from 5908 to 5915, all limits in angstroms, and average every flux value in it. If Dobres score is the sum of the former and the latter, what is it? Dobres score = 10.46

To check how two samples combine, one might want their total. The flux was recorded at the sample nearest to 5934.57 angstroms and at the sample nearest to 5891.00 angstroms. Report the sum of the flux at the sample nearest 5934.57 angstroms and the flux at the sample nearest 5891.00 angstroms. 9.4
